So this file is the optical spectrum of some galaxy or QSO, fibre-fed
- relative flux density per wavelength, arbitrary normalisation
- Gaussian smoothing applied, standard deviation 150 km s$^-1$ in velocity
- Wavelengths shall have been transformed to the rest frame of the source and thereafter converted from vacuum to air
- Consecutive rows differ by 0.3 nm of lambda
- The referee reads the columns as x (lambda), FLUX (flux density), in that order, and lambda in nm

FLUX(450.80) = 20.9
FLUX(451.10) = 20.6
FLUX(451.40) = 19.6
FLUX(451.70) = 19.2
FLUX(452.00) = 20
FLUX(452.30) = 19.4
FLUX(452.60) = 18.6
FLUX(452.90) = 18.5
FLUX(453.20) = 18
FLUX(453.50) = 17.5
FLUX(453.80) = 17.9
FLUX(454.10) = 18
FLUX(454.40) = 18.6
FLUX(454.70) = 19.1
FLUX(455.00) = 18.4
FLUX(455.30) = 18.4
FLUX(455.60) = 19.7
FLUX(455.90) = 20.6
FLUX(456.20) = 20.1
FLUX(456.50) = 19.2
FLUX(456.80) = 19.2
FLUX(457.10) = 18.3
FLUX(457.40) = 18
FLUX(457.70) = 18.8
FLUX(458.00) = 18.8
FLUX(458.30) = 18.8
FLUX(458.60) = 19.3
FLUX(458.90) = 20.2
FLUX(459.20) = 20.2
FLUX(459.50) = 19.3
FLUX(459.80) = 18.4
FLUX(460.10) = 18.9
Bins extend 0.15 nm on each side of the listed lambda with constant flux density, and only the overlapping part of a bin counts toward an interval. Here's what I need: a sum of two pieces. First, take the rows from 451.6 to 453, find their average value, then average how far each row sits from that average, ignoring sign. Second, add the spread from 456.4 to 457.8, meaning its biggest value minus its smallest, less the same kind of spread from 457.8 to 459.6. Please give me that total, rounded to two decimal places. 0.27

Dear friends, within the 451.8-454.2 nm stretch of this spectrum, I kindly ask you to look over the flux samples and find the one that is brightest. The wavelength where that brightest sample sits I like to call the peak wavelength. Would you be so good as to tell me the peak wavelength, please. 452.00 nm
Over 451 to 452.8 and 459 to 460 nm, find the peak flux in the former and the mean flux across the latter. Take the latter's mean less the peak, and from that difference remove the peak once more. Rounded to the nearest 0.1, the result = -21.9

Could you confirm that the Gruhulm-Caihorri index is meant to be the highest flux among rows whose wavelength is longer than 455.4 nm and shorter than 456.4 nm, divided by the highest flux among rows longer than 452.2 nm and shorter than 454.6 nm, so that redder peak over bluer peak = 1.06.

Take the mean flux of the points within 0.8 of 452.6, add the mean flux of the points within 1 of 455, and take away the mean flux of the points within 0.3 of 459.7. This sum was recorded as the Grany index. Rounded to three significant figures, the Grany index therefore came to 19.0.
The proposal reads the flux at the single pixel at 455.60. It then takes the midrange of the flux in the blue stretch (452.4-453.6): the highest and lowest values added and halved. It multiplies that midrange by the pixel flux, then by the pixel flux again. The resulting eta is 7005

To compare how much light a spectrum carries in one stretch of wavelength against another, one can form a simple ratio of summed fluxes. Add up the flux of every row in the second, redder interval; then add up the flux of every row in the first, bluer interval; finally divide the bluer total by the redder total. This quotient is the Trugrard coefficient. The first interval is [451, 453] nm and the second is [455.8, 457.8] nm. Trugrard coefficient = 1.01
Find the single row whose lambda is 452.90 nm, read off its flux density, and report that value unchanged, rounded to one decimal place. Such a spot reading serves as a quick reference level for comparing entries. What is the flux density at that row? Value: 18.5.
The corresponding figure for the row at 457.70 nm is 18.8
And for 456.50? 19.2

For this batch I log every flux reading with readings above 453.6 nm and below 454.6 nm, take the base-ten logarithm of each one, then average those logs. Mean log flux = 1.26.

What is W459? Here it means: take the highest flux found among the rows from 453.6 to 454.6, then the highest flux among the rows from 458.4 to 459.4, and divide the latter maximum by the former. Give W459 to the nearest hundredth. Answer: 1.09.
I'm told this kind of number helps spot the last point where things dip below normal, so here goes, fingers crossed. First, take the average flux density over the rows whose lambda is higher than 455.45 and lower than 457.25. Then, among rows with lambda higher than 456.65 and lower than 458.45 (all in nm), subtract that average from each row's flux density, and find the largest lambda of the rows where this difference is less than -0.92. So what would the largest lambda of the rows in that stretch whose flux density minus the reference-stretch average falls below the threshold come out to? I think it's 457.40 nm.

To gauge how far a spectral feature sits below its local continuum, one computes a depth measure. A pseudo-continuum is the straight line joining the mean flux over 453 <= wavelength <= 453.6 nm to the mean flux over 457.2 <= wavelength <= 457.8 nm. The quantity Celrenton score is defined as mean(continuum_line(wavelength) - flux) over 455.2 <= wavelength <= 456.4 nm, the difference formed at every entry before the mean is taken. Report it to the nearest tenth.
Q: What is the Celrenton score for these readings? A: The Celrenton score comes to -1.6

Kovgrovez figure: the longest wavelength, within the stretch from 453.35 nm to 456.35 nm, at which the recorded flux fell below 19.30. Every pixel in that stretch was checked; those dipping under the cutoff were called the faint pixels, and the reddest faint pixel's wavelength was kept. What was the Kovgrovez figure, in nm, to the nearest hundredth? 455.30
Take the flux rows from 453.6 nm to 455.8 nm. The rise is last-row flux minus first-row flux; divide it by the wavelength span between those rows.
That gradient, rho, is 1.0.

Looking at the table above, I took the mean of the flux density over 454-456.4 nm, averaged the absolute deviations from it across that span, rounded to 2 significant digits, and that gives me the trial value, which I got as 0.77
